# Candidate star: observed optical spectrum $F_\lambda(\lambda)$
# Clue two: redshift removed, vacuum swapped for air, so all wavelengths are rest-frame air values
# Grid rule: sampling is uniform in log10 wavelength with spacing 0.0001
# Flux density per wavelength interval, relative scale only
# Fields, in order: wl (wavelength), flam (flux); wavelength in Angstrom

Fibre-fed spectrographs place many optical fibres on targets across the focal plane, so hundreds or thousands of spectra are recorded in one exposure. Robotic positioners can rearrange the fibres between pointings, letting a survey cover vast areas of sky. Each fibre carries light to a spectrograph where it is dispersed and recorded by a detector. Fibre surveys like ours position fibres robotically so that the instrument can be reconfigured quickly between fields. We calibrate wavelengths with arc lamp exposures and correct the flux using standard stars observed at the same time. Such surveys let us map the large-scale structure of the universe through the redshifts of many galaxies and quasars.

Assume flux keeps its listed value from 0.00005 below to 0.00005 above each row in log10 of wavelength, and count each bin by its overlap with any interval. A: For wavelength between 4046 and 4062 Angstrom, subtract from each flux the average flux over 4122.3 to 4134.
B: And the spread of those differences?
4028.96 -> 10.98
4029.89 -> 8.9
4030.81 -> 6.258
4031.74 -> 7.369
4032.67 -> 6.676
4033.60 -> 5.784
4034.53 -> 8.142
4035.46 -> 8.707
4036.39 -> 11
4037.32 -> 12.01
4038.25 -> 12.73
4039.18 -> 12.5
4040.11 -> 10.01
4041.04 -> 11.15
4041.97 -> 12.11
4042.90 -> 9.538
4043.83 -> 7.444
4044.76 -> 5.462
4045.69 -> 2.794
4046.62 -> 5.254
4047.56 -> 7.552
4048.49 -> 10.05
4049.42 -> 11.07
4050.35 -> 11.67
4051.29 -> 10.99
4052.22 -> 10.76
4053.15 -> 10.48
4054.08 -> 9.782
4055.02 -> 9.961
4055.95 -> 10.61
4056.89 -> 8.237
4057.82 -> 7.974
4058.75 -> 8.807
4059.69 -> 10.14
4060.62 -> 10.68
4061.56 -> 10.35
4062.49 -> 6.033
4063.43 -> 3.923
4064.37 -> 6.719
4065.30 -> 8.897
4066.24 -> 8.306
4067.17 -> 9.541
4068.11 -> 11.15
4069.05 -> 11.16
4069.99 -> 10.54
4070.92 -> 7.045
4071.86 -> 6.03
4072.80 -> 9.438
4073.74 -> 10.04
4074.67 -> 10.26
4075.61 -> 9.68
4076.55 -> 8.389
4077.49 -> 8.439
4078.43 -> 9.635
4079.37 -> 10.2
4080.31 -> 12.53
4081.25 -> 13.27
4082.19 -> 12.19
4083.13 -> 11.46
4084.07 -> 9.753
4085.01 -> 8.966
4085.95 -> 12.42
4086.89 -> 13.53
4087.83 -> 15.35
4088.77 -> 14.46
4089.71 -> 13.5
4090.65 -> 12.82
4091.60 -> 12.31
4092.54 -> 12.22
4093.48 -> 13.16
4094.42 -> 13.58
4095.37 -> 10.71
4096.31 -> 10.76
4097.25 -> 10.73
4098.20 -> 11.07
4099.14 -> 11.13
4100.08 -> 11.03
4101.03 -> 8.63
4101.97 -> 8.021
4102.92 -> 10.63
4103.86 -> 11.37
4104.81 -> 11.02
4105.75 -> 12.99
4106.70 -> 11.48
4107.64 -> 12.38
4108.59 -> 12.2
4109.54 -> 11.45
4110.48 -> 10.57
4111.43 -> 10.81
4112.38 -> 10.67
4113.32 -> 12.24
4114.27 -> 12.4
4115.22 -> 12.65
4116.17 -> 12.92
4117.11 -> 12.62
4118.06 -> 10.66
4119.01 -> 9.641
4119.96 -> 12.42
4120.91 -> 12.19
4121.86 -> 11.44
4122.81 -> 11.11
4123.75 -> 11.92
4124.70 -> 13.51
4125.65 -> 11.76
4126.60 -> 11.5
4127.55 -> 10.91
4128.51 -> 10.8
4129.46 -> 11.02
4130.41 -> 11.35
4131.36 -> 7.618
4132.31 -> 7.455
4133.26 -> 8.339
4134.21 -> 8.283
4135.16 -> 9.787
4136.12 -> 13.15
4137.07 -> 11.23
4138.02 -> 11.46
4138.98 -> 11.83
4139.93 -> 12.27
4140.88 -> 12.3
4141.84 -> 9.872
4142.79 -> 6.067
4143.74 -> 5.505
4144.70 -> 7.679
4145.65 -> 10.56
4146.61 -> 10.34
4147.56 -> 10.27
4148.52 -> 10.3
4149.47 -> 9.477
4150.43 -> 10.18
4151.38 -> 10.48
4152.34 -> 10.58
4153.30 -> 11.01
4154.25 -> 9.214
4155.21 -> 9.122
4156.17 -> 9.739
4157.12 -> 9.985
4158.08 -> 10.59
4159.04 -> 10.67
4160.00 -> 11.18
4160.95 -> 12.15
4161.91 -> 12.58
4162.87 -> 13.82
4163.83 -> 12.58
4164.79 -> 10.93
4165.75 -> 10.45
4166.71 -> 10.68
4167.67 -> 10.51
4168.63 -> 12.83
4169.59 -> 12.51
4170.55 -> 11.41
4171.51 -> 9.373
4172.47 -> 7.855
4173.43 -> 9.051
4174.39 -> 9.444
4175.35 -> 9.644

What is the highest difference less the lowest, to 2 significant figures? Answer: 6.4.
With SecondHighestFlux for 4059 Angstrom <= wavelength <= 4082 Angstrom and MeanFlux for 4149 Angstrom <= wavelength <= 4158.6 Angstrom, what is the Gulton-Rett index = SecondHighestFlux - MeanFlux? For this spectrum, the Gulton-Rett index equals 2.5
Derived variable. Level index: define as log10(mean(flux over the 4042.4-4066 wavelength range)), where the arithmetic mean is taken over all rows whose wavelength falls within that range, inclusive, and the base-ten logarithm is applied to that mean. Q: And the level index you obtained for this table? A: 0.93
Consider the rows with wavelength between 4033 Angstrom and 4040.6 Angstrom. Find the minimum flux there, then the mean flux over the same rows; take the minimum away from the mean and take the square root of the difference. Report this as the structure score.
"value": 2.1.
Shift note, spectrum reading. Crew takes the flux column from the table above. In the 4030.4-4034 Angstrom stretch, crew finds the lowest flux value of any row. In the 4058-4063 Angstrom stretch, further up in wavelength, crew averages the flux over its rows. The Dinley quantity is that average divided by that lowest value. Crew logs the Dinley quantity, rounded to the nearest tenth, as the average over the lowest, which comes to 1.6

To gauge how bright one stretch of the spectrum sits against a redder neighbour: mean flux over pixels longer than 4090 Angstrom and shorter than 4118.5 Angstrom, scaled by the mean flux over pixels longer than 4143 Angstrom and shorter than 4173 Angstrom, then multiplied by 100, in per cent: 110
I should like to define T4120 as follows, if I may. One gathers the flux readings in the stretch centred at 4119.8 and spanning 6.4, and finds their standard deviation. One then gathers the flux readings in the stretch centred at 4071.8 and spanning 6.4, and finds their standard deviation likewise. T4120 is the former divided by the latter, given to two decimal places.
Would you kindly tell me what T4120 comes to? 0.56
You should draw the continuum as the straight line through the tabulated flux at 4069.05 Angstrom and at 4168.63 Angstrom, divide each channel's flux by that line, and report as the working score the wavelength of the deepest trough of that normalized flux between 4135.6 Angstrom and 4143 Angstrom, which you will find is 4142.79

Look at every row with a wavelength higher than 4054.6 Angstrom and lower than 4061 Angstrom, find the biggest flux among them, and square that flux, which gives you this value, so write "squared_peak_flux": 114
